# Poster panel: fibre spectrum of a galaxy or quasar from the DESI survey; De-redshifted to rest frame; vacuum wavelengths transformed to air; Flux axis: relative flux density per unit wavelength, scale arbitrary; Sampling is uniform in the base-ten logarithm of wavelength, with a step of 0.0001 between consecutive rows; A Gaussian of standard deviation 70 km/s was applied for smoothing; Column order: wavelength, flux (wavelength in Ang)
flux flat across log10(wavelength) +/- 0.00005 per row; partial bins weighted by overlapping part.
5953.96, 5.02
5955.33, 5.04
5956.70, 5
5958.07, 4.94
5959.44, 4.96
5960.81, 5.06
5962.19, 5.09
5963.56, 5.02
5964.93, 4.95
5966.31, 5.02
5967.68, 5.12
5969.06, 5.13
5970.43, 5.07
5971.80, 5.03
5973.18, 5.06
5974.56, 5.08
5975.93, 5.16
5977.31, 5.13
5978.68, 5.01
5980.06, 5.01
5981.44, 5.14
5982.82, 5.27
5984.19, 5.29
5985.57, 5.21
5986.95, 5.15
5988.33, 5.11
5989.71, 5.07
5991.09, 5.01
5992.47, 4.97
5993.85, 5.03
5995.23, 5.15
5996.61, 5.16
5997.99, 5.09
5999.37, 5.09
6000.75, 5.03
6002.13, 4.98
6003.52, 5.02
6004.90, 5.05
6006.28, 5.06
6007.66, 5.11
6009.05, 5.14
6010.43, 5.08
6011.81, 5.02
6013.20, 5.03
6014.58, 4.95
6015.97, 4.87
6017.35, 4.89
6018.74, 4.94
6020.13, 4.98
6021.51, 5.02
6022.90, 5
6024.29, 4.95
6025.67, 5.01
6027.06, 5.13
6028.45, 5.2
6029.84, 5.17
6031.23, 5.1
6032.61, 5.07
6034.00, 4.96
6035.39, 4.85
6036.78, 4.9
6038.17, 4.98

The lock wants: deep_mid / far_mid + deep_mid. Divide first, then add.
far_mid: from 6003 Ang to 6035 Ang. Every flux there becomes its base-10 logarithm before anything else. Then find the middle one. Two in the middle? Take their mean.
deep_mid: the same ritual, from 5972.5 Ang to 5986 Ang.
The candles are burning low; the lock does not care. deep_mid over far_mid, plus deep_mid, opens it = 1.72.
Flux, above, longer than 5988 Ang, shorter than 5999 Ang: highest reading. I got 5.16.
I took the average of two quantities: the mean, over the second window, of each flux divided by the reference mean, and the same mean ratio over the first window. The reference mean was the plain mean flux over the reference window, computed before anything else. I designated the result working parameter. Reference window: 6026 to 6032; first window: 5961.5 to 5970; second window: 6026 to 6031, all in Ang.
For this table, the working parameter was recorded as 0.992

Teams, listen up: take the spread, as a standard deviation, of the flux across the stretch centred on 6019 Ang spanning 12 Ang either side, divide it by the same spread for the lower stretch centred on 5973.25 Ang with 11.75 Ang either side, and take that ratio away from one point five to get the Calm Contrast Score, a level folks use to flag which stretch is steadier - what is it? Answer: 0.43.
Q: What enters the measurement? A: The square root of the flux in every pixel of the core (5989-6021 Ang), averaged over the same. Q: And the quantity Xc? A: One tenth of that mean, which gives 0.224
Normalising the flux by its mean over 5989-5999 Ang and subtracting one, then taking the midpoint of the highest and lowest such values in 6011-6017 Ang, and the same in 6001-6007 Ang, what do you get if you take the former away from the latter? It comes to 0.014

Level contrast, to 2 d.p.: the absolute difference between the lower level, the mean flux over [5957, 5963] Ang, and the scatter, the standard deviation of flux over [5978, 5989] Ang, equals 4.91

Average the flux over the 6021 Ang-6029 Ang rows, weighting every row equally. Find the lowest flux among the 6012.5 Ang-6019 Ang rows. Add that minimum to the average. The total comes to 9.9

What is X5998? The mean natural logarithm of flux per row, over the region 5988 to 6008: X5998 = 1.62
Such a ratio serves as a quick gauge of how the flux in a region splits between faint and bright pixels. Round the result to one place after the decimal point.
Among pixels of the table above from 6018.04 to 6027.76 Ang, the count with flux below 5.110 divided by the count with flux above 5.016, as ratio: 3.0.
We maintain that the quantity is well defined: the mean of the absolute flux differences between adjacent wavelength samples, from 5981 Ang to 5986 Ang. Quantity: 0.077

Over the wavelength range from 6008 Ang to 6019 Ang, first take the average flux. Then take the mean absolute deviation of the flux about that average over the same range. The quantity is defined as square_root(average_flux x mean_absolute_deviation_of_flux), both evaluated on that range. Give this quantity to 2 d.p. 0.62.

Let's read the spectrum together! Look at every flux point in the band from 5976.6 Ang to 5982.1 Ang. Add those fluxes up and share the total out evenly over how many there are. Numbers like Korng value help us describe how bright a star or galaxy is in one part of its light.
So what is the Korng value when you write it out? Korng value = 5.07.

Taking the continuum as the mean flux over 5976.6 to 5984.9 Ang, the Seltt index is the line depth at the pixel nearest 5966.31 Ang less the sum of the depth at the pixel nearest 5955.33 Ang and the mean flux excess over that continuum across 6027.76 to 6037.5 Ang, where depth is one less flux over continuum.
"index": 0.11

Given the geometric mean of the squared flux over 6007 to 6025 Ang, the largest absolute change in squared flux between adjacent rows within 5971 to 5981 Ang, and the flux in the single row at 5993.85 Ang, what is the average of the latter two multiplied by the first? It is 78.0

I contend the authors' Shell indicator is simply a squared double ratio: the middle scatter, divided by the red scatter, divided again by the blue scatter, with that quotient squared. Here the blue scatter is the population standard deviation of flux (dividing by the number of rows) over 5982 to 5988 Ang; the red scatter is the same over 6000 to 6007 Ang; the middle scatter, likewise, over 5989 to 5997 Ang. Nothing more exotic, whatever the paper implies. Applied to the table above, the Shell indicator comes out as 2116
